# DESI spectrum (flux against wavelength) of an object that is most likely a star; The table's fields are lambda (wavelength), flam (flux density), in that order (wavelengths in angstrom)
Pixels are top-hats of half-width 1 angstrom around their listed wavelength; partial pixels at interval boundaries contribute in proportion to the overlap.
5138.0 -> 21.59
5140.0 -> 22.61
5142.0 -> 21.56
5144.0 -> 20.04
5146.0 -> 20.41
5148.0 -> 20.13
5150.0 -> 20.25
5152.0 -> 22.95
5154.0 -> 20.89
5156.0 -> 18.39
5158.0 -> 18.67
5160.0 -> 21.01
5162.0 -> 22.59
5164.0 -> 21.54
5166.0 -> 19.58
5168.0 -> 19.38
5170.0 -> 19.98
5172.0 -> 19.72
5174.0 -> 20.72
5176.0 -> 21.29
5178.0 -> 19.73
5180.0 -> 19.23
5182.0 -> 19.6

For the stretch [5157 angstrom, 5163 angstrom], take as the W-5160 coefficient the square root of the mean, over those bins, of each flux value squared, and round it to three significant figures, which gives 20.8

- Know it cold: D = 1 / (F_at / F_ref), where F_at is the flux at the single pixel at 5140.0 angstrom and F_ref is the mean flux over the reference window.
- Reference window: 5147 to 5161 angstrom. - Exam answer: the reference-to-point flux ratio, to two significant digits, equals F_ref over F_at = 0.90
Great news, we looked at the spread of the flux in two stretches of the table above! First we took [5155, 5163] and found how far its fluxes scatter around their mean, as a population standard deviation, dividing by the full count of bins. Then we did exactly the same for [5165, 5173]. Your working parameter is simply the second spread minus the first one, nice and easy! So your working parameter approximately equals -1.5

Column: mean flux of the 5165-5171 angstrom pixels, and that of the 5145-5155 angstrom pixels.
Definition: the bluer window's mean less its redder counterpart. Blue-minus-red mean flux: 1.3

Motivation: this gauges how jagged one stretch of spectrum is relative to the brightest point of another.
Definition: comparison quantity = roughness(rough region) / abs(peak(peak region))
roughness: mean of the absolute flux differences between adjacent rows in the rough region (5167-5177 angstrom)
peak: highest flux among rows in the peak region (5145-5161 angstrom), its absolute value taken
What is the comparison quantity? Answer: 0.026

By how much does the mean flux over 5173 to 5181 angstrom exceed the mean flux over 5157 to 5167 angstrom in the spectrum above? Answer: -0.44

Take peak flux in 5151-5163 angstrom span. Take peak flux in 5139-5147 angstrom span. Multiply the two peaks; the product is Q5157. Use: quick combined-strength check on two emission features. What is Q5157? 519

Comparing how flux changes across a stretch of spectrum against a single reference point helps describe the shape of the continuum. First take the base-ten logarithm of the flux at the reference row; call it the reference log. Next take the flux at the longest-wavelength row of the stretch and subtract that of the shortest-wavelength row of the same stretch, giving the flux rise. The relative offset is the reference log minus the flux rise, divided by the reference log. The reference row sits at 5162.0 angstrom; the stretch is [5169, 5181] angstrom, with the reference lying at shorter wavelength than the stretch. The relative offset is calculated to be 1.6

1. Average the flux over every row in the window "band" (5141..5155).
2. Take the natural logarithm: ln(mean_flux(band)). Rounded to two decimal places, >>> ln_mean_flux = 3.04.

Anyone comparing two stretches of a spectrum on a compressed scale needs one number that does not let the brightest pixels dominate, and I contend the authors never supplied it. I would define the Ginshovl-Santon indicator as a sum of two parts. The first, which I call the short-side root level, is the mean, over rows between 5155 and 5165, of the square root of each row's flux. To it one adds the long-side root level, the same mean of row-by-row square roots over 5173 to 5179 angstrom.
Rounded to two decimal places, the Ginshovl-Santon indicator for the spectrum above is 9.05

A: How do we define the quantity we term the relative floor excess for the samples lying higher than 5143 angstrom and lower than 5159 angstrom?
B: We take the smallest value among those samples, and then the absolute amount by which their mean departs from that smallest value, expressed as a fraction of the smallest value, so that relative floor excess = 0.10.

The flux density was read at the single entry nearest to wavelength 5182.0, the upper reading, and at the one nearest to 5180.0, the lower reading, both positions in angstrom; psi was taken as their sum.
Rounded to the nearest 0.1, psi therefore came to 38.8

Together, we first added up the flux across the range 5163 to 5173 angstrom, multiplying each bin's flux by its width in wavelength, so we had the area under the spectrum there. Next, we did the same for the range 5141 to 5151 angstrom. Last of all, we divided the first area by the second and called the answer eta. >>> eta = 0.98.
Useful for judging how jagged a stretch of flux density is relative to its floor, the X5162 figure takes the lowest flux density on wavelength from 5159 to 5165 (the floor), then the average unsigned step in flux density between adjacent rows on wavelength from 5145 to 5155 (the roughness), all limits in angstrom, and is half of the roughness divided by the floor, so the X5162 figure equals 0.031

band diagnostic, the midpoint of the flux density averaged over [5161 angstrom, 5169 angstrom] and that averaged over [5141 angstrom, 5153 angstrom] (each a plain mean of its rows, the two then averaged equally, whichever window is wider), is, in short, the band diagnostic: 20.8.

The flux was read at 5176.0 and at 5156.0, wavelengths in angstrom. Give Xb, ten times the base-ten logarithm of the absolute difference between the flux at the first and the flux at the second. 4.6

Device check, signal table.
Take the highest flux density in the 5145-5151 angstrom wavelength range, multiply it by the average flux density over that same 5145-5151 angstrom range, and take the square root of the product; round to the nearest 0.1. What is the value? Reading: 20.3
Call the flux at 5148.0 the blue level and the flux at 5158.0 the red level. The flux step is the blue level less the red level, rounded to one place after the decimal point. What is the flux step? 1.5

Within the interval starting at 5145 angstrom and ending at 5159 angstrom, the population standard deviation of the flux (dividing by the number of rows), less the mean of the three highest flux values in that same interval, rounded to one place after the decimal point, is -20.0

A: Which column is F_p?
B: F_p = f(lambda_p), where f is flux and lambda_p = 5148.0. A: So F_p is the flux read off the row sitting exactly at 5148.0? 20.13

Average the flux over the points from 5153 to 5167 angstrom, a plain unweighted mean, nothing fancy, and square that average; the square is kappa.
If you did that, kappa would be 415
